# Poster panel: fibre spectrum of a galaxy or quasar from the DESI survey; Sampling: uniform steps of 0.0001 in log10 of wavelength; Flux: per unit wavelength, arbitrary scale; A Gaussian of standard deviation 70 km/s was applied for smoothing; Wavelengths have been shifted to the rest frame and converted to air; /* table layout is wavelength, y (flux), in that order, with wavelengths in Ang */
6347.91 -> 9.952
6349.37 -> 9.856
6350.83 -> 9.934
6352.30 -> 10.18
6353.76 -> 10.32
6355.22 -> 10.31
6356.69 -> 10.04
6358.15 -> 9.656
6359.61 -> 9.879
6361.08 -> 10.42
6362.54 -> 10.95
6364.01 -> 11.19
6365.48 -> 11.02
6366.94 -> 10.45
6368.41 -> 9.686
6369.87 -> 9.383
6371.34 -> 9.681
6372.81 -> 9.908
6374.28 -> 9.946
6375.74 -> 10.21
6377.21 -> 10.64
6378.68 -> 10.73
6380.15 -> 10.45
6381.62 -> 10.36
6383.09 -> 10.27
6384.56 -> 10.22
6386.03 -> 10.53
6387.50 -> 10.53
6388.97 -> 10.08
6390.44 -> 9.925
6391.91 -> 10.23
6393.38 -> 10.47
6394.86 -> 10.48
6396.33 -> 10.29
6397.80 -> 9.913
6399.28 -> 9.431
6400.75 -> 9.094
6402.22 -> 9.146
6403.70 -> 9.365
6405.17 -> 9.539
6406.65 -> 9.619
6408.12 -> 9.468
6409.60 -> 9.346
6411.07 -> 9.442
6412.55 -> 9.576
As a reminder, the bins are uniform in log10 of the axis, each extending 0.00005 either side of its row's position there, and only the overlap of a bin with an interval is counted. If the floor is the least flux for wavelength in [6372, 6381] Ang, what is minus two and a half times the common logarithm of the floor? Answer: -2.49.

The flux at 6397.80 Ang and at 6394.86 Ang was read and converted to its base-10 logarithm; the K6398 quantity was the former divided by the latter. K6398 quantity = 0.98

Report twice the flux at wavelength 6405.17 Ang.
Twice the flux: 19.1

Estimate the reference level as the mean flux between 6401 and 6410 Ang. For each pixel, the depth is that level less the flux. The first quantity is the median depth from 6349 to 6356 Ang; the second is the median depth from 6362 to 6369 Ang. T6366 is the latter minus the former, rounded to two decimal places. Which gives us -0.77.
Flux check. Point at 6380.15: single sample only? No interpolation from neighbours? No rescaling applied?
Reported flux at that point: 10.45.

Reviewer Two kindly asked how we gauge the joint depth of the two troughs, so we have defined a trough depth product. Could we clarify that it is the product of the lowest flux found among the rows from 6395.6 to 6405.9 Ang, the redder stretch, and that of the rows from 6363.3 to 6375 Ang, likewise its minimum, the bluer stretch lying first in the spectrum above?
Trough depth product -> 85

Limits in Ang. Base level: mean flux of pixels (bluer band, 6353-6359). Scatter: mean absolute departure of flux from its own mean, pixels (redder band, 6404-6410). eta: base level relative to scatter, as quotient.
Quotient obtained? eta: 117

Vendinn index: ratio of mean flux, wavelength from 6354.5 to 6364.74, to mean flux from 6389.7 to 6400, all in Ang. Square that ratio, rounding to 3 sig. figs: 1.05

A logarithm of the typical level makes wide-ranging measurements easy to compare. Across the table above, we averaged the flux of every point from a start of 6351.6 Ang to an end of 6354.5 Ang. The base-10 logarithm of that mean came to 1.01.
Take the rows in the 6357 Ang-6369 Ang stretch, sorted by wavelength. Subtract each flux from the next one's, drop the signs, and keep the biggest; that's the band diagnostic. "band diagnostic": 0.764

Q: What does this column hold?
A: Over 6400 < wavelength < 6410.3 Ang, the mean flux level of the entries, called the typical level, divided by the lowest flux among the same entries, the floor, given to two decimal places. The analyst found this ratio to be 1.03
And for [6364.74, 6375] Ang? 1.07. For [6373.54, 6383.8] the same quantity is 1.04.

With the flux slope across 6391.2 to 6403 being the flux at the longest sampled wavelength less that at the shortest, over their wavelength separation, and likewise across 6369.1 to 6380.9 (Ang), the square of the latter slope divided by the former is -0.10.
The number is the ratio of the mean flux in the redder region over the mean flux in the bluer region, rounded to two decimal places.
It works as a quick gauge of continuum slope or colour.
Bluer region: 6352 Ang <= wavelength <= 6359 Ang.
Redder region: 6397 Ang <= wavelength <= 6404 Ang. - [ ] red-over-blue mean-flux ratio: 0.93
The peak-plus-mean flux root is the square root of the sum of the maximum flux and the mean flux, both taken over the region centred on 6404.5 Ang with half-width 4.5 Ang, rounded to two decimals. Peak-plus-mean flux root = 4.36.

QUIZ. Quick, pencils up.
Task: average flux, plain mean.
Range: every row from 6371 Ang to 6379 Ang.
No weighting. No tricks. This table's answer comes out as 10.2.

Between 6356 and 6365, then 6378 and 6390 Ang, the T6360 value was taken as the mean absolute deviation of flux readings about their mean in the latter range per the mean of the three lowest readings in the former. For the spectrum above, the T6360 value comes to 0.017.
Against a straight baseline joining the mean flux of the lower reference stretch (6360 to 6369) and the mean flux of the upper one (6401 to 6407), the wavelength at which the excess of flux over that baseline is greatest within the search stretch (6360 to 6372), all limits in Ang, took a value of 6364.01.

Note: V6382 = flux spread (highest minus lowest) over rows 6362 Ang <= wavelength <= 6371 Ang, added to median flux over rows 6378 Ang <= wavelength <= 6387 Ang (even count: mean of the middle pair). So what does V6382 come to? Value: 12.2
